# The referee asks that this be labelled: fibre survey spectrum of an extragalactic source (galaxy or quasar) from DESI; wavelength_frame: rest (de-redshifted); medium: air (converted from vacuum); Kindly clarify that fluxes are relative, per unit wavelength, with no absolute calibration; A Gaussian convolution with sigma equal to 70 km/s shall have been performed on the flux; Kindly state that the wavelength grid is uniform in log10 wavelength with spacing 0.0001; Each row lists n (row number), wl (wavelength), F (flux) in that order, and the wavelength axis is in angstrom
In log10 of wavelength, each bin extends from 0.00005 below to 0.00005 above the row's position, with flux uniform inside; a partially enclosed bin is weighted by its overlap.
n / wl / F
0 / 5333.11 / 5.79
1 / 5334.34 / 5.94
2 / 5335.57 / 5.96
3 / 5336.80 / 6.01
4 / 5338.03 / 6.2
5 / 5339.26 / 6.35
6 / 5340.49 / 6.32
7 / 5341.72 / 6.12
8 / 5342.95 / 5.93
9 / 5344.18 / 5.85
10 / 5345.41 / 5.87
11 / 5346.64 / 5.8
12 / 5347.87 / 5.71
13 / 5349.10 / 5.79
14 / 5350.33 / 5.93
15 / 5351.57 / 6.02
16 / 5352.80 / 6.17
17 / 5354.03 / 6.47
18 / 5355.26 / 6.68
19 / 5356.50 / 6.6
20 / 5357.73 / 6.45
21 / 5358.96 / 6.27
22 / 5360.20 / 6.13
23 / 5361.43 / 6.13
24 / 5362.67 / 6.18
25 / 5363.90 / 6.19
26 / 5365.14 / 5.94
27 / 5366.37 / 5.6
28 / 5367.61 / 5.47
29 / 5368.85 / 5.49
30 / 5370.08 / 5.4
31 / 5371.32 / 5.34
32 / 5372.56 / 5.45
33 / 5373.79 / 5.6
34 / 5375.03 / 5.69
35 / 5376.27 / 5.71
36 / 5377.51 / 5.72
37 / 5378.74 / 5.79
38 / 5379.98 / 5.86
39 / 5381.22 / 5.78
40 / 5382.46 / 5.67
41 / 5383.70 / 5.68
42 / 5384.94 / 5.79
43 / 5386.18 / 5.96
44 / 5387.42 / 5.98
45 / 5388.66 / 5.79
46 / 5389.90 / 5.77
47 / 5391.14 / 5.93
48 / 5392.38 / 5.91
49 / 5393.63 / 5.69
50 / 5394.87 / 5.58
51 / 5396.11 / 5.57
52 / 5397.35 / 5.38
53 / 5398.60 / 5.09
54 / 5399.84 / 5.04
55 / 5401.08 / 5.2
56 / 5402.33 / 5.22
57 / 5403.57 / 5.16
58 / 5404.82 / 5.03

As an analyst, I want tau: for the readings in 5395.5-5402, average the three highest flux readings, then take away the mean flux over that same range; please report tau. 0.13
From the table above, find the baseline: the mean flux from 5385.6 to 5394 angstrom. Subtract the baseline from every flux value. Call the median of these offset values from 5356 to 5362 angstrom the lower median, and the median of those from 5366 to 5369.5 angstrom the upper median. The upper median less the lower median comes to -0.78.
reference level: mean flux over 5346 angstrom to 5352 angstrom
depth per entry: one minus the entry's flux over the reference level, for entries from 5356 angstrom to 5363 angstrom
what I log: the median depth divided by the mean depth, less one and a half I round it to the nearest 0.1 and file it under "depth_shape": -0.7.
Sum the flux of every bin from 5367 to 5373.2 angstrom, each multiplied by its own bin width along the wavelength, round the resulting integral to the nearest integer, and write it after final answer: 34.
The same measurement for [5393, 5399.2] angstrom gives 34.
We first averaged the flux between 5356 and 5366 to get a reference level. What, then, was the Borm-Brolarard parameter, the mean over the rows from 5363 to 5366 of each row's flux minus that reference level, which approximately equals -0.2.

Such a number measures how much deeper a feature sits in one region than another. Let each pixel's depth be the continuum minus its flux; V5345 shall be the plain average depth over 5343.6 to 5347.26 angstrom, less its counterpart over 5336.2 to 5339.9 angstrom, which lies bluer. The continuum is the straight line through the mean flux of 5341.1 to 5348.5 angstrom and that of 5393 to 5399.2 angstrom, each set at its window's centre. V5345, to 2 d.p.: 0.29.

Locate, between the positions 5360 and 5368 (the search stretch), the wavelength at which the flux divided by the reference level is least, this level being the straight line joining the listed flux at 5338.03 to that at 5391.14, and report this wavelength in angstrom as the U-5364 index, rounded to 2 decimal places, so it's 5367.61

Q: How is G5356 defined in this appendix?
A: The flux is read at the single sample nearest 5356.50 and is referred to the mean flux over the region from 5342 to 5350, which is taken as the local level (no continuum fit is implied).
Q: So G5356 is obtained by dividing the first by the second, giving 1.13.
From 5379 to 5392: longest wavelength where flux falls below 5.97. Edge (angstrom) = 5391.14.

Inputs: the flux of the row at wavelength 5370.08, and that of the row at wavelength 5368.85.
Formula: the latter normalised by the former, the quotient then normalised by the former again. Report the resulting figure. 0.188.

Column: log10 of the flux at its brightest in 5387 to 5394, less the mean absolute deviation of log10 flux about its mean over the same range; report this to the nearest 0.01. 0.77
